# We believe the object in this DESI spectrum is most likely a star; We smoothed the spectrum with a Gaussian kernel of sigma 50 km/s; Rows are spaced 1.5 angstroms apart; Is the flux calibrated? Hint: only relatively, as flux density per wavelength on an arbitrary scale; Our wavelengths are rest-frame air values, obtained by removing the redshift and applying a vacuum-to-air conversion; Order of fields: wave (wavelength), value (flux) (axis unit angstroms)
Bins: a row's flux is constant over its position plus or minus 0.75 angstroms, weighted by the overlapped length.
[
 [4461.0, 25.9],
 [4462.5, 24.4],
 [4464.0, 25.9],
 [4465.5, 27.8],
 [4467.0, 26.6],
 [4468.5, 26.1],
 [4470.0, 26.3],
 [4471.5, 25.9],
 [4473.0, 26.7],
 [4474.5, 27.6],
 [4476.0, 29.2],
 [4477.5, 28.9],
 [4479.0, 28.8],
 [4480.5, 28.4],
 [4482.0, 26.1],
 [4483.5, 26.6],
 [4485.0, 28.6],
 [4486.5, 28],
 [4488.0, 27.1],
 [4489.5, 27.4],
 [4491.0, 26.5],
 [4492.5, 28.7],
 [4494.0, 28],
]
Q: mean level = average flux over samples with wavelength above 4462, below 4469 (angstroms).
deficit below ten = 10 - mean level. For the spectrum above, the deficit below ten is -16.2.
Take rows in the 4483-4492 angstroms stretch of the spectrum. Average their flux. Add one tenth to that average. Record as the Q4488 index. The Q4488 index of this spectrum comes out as 27.5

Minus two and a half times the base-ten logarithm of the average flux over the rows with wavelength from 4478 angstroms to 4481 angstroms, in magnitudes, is -3.64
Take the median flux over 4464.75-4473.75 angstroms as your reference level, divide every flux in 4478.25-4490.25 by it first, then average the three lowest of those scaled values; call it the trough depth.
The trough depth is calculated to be 1.01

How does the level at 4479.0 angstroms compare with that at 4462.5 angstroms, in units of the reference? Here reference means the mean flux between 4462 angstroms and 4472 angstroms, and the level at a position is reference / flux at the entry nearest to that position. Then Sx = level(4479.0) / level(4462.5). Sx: 0.85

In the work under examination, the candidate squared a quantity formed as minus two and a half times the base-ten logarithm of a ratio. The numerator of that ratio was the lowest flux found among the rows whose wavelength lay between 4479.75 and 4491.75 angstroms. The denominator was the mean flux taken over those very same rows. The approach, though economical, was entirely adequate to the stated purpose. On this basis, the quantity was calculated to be 0.0025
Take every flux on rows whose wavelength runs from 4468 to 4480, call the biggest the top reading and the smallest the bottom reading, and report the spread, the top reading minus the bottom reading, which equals 3.3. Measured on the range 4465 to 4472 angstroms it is 1.9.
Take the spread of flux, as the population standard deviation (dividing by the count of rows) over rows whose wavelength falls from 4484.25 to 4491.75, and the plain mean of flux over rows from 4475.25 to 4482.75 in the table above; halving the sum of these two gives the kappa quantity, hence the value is 14.5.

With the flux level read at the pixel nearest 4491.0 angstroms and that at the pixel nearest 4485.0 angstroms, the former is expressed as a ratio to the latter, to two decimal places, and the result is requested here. 0.93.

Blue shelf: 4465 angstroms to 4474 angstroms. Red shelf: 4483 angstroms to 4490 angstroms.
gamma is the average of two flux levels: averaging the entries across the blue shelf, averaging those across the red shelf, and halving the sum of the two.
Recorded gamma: 27.1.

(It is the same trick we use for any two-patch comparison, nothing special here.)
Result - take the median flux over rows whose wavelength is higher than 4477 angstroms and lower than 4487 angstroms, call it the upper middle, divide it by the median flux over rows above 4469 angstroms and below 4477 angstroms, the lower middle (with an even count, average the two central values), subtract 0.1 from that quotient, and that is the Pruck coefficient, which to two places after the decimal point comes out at 0.96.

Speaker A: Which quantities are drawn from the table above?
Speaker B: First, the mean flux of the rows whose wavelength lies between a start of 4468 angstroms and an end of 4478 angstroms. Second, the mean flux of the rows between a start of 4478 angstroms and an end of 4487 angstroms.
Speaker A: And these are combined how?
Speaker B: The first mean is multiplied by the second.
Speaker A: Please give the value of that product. 756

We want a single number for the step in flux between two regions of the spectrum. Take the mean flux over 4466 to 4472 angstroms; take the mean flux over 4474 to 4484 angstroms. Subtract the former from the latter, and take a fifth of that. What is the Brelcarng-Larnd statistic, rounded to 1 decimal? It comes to 0.3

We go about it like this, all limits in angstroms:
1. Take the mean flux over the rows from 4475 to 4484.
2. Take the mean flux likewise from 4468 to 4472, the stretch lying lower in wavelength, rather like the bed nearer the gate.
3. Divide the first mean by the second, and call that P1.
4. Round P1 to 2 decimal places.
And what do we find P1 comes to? 1.07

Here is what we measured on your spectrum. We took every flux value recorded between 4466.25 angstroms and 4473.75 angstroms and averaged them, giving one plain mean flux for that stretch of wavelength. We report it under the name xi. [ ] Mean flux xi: 26.3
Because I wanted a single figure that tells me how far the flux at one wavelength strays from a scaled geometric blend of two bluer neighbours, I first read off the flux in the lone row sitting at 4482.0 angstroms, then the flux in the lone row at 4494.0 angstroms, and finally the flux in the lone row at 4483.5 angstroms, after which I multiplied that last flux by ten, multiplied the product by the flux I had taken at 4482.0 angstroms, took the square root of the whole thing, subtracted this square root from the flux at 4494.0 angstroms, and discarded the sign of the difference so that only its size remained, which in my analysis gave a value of 55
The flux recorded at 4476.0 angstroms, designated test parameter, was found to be 29.2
